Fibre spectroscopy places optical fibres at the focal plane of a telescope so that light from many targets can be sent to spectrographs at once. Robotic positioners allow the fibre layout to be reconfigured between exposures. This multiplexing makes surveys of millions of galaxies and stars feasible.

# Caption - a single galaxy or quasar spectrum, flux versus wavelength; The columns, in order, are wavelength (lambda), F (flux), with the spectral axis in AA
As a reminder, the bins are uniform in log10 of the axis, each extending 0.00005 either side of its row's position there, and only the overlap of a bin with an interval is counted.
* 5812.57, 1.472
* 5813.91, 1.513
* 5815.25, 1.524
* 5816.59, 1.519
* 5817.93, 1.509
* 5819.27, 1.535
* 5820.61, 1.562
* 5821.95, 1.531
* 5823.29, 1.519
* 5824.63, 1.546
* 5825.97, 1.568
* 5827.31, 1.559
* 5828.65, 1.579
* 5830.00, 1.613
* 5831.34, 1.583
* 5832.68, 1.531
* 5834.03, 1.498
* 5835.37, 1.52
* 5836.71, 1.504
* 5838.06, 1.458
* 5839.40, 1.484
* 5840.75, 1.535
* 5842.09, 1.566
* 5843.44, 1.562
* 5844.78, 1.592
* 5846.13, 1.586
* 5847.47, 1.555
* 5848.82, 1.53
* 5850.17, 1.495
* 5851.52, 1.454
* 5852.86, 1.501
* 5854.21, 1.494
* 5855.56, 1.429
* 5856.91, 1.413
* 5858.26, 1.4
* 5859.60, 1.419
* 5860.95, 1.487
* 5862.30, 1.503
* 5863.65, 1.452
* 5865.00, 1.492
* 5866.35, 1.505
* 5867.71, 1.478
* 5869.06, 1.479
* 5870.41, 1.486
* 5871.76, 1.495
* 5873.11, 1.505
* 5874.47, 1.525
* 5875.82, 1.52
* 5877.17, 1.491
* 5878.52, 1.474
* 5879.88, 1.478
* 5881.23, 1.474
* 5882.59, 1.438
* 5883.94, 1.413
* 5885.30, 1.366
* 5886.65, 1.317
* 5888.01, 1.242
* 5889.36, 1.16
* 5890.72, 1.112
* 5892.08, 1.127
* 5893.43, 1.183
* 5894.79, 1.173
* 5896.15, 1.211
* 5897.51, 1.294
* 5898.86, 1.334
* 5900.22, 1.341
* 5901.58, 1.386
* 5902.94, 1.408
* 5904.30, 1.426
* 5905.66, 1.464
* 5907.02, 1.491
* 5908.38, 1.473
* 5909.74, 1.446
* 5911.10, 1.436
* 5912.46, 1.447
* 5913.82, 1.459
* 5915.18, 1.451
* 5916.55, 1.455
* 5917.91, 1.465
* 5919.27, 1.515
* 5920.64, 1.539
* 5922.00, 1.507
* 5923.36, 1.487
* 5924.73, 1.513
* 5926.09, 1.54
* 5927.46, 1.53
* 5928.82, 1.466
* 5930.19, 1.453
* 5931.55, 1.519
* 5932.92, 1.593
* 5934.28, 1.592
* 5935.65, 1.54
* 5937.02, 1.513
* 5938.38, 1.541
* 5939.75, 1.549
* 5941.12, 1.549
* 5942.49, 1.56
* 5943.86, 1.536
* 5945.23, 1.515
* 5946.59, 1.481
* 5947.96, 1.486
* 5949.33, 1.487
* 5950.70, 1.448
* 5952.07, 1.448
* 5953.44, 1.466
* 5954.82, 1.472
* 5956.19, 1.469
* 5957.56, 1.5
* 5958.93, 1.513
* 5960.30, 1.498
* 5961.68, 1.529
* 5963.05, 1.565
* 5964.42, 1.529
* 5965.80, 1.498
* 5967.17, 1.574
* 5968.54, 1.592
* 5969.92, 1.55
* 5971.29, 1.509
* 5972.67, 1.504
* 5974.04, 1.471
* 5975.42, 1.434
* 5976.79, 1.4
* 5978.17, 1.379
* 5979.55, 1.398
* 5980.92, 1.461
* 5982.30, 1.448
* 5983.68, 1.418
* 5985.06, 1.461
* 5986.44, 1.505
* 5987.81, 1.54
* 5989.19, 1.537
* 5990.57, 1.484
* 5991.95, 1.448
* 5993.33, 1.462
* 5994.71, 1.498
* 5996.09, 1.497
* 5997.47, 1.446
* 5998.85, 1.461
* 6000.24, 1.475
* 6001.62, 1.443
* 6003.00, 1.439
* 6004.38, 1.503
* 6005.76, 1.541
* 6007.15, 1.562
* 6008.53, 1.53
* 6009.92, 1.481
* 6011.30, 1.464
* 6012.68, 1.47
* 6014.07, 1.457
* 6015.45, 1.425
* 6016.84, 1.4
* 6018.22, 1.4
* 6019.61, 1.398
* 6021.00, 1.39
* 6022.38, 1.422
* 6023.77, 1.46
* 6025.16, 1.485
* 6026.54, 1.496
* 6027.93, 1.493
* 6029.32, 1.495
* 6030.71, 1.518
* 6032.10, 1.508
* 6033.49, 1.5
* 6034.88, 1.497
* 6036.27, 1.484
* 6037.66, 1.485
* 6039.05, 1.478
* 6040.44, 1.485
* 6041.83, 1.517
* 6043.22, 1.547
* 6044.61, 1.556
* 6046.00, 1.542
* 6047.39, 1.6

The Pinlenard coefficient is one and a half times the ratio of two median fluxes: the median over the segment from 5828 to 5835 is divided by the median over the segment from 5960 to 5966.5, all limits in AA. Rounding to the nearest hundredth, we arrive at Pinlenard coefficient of 1.55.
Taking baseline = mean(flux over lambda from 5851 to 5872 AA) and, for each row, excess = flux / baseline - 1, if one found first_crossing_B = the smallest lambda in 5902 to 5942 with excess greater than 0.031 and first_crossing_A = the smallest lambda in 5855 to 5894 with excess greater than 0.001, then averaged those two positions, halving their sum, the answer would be 5890.1 AA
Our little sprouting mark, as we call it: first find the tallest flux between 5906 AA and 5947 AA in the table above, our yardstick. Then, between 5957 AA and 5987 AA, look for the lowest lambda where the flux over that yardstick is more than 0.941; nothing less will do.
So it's 5957.56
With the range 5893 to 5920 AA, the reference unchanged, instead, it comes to 5919.27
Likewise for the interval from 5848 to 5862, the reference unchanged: 5848.82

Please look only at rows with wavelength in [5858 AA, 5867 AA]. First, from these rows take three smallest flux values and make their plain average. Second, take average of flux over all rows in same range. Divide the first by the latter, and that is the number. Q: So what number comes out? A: 0.97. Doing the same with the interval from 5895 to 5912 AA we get 0.92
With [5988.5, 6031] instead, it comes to 0.95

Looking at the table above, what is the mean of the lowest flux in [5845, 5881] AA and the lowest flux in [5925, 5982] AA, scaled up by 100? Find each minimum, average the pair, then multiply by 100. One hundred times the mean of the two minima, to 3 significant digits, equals 139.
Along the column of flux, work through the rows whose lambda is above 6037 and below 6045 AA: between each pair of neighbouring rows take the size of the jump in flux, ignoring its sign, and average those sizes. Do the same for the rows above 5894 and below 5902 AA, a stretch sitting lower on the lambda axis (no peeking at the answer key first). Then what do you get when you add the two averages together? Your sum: 0.060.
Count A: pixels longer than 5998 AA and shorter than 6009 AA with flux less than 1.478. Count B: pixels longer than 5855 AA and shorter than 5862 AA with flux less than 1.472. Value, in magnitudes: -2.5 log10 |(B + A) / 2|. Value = -1.5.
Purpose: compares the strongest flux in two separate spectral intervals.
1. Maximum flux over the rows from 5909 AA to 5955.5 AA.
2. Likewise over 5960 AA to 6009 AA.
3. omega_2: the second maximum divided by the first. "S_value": 1.00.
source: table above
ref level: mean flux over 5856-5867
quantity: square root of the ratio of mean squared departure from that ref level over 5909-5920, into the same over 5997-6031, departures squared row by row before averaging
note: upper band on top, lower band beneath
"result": 2.0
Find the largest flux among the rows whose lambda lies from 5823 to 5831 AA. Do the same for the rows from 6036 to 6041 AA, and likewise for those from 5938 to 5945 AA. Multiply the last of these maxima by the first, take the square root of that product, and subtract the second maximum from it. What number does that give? 0.10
